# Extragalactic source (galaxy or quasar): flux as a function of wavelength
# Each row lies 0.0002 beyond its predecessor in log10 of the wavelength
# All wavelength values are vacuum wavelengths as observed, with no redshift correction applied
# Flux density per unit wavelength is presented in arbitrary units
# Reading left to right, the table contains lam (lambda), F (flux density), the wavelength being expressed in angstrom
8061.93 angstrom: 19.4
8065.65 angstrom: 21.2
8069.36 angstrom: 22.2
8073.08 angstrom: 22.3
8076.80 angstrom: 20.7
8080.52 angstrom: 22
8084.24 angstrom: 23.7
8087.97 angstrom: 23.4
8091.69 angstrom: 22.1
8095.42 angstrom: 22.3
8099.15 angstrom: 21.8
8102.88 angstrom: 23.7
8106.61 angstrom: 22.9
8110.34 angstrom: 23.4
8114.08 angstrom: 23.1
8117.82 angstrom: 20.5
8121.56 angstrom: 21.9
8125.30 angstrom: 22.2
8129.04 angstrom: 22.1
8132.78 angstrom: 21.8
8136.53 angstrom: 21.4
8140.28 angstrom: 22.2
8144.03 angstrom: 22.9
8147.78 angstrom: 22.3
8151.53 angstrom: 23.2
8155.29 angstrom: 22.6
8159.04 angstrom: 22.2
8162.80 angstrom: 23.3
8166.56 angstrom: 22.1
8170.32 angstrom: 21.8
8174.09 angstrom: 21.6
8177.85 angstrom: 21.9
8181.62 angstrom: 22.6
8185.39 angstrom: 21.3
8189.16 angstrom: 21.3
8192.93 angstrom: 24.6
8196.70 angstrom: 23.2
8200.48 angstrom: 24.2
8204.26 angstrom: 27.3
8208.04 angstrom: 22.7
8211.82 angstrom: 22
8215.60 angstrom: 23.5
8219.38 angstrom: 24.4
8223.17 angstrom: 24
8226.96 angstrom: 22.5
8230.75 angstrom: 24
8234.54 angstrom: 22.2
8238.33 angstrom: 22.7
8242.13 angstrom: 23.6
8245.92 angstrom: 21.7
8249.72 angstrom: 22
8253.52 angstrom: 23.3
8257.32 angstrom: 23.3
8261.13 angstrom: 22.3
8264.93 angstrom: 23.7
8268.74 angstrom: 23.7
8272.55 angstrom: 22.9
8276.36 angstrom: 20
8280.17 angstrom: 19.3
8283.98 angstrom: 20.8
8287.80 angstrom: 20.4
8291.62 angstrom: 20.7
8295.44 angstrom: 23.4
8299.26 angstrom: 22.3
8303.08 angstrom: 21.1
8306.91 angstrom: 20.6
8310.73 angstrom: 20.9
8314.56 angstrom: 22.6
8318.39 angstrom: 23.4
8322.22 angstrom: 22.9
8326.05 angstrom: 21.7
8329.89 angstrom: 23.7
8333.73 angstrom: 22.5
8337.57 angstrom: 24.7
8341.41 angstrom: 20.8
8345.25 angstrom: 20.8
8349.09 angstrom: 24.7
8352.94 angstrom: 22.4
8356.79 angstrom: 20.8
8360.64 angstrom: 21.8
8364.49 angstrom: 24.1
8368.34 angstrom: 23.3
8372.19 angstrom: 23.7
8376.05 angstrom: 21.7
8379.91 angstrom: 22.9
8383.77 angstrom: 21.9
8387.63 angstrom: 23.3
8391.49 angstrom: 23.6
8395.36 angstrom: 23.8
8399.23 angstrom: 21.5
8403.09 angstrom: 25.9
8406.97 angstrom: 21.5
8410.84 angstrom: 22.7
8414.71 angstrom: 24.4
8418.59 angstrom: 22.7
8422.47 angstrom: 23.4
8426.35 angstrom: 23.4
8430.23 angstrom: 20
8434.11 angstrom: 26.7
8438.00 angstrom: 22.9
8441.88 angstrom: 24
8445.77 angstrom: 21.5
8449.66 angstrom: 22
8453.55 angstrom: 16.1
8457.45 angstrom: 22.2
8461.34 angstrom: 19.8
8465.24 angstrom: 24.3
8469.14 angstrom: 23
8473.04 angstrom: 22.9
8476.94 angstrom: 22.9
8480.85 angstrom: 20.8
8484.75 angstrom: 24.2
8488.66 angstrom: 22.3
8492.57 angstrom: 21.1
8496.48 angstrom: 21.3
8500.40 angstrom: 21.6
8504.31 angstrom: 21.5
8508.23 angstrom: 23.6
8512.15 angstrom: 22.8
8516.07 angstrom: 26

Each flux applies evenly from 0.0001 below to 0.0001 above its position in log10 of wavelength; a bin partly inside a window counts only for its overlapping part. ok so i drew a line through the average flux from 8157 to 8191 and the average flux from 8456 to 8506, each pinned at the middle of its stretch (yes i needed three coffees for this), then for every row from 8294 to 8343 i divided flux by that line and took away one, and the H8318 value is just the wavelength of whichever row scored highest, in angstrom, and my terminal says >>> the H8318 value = 8337.57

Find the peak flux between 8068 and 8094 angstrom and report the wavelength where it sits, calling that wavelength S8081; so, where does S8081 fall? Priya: 8084.24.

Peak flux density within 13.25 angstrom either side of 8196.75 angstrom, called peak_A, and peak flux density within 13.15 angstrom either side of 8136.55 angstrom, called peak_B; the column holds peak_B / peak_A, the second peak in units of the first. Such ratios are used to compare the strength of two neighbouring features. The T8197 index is 0.84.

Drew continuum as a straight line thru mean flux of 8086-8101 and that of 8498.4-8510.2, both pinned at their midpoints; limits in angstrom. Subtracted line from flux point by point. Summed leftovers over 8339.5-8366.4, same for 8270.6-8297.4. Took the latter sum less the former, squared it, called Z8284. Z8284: 66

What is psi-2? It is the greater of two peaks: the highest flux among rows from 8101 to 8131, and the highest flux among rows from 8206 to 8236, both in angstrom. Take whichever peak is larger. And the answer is 24.4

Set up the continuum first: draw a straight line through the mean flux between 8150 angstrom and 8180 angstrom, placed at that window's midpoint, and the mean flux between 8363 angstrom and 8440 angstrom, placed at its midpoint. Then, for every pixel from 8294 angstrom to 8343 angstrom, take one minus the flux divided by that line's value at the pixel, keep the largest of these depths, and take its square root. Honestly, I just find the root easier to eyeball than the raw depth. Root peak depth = 0.31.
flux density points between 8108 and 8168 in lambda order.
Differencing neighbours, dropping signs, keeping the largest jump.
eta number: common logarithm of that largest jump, 0.41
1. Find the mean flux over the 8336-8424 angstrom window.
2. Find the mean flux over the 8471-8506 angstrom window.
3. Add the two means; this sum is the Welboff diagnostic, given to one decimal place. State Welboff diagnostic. 45.0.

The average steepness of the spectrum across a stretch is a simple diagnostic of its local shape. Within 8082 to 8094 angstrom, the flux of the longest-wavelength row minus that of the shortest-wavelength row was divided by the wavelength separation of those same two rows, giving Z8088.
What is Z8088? -0.21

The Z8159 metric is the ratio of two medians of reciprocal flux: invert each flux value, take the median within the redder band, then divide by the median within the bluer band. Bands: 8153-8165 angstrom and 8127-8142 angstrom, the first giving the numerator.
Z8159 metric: 0.971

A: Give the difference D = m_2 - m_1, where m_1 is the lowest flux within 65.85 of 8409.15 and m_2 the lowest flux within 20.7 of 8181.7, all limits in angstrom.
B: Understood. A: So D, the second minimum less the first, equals 5.2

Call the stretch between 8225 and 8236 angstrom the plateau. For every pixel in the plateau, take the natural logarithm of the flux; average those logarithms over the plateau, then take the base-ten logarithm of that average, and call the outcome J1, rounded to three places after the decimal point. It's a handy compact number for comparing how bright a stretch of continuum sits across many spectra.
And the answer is 0.496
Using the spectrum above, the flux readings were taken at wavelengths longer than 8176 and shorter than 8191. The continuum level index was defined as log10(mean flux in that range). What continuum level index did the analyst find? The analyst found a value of 1.34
